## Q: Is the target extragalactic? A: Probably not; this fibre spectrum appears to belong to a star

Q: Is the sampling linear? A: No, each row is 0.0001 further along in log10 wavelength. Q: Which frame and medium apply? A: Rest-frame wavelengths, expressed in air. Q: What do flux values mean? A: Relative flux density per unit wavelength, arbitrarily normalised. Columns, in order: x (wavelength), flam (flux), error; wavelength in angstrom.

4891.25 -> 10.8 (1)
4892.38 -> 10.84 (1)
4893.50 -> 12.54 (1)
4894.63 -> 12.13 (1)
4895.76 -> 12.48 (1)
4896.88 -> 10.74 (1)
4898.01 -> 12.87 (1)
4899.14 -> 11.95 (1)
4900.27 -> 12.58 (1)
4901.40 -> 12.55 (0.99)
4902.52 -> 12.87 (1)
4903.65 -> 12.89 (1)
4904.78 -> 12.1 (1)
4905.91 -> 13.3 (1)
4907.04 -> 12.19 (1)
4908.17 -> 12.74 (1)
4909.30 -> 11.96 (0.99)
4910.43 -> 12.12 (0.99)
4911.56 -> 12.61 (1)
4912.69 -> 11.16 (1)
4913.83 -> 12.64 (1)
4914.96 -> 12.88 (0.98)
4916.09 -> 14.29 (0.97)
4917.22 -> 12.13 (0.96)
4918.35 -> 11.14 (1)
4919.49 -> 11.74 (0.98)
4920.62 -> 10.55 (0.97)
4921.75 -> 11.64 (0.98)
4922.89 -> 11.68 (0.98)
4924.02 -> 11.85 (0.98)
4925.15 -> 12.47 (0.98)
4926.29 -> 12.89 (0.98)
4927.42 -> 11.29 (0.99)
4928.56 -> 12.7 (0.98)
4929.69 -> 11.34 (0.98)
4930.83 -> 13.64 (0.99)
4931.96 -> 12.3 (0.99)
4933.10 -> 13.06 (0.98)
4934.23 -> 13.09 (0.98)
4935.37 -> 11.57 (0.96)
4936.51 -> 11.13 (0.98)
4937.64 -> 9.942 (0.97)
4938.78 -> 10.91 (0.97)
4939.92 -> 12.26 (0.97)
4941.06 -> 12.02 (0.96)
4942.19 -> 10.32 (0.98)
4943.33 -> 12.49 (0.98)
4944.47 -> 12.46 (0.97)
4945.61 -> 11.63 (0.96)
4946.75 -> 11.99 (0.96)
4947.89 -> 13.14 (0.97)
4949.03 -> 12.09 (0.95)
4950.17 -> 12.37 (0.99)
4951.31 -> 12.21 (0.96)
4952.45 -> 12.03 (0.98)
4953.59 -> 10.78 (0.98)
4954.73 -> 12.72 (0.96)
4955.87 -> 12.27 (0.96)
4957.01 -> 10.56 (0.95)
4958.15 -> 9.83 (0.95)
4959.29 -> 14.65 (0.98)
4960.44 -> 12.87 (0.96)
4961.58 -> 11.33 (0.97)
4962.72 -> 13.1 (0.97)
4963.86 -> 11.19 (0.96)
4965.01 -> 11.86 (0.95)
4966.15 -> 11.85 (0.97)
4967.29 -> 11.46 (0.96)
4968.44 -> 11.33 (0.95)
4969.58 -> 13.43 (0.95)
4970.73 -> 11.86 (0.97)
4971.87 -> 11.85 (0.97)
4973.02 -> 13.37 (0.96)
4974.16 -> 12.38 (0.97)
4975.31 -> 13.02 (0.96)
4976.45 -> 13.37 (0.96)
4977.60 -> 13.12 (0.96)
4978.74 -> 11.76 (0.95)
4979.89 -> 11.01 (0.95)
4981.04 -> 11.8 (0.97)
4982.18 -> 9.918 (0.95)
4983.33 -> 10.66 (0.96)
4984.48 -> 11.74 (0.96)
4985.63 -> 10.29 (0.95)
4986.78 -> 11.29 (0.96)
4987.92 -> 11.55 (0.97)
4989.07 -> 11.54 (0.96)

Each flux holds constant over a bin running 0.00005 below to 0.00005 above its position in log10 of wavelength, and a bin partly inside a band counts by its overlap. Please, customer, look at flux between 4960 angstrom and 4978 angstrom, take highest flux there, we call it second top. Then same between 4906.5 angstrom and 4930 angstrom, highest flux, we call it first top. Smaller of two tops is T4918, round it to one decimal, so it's 13.4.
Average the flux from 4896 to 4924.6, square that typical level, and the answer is 149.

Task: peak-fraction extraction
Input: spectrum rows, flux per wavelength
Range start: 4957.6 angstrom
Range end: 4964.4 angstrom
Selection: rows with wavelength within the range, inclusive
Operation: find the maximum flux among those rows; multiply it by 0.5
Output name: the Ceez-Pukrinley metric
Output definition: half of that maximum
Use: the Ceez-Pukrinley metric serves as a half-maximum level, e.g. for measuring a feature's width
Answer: 7.3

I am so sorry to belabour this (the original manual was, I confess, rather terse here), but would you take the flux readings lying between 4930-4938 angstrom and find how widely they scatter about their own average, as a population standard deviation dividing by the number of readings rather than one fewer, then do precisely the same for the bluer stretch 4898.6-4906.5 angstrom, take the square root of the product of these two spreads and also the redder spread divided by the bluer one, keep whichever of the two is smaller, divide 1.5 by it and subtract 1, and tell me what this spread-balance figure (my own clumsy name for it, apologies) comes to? 1.07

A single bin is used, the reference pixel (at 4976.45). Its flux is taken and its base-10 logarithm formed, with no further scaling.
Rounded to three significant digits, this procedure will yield 1.13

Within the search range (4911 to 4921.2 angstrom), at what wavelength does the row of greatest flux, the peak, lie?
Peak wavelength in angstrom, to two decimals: 4916.09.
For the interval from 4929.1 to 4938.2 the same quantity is 4930.83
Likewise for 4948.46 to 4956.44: 4954.73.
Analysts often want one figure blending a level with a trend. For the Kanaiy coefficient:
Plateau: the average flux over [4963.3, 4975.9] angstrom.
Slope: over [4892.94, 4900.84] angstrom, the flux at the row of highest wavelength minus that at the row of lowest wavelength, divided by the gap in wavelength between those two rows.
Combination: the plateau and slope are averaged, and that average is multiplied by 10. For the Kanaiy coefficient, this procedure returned 60.8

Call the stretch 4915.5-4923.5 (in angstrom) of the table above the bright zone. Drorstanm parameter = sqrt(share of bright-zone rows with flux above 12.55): 0.38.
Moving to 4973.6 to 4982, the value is 0.65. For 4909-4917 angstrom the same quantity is 0.76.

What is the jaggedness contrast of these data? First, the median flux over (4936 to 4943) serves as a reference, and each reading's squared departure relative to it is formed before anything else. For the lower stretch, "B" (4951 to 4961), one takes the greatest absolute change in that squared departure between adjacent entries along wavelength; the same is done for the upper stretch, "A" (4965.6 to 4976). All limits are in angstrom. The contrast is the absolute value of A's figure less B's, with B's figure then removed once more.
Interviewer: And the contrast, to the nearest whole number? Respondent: -6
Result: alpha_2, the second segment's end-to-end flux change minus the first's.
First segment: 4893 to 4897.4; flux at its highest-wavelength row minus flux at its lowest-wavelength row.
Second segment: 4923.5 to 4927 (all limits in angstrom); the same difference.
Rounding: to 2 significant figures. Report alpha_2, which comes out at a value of 2.8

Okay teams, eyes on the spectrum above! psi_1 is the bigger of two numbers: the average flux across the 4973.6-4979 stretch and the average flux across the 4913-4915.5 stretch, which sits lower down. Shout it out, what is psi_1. 12.8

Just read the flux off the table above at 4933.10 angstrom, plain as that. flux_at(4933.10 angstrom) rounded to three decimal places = 13.060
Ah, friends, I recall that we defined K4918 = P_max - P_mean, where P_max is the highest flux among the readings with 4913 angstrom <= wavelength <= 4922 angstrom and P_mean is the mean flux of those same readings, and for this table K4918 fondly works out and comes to 2.2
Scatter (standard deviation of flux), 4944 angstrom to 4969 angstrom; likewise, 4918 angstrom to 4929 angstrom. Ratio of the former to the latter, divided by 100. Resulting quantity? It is 0.014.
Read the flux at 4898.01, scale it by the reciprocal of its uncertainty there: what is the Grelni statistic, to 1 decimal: 12.9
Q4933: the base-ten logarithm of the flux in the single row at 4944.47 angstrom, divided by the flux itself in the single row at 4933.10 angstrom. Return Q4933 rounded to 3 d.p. 0.084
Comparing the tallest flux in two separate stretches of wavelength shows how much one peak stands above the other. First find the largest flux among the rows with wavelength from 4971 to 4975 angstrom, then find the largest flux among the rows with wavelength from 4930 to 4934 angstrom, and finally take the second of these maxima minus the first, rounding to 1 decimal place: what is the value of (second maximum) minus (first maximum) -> 0.3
